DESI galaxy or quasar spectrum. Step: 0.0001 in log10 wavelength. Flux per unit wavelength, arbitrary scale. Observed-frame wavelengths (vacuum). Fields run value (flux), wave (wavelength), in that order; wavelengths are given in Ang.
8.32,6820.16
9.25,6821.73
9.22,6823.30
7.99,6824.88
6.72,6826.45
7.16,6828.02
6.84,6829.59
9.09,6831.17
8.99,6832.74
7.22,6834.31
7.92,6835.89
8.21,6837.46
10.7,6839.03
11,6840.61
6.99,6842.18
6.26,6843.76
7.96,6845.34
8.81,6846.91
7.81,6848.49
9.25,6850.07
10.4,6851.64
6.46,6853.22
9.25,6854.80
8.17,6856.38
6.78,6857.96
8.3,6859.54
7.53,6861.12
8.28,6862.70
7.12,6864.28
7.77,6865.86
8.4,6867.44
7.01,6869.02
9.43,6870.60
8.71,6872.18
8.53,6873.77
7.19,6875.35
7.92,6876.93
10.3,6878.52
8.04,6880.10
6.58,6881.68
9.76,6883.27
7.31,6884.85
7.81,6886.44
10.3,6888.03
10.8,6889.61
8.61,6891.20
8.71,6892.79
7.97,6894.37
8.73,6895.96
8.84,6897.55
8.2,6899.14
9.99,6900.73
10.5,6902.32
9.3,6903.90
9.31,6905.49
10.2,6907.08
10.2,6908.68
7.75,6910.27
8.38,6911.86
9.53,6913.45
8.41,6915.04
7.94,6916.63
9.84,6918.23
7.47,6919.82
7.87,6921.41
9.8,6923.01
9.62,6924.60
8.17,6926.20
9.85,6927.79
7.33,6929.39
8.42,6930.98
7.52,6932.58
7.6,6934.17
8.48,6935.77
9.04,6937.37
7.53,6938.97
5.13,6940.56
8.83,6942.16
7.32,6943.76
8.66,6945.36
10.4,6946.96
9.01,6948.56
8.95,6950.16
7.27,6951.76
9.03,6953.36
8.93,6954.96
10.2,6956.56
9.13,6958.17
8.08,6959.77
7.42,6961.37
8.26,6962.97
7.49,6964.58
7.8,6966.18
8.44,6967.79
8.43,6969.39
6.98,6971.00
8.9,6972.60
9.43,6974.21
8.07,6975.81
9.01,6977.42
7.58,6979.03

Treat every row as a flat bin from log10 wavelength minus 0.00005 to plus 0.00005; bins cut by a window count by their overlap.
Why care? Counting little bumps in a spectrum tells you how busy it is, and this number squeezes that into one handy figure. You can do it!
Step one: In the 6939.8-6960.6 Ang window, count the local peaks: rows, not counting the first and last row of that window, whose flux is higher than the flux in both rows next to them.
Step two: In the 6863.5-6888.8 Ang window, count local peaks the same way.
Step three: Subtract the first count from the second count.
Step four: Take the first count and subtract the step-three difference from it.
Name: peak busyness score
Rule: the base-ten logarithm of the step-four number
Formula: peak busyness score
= 0.60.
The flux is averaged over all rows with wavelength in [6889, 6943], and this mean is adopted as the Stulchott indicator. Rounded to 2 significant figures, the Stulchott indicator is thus 8.7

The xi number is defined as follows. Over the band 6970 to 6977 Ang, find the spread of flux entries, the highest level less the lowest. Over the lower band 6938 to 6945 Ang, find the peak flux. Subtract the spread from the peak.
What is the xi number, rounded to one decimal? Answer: 6.4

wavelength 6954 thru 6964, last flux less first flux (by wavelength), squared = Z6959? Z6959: 0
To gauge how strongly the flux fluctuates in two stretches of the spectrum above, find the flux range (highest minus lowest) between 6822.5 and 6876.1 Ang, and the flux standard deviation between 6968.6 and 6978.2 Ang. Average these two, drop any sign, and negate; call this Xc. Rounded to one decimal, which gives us -2.8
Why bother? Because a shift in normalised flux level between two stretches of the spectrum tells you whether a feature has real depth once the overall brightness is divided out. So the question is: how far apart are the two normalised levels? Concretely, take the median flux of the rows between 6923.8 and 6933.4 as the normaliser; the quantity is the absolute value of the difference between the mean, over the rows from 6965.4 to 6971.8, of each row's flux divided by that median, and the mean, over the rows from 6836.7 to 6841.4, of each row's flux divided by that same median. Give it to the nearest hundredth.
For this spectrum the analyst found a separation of 0.25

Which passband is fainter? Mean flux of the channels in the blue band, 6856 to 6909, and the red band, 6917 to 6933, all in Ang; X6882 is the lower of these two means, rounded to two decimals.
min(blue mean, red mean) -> 8.59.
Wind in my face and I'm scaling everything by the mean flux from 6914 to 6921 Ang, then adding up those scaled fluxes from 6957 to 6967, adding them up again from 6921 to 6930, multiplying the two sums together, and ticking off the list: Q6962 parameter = 36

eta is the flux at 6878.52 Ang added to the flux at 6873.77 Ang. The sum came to 19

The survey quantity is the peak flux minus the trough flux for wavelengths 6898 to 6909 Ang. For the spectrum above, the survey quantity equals 2.3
